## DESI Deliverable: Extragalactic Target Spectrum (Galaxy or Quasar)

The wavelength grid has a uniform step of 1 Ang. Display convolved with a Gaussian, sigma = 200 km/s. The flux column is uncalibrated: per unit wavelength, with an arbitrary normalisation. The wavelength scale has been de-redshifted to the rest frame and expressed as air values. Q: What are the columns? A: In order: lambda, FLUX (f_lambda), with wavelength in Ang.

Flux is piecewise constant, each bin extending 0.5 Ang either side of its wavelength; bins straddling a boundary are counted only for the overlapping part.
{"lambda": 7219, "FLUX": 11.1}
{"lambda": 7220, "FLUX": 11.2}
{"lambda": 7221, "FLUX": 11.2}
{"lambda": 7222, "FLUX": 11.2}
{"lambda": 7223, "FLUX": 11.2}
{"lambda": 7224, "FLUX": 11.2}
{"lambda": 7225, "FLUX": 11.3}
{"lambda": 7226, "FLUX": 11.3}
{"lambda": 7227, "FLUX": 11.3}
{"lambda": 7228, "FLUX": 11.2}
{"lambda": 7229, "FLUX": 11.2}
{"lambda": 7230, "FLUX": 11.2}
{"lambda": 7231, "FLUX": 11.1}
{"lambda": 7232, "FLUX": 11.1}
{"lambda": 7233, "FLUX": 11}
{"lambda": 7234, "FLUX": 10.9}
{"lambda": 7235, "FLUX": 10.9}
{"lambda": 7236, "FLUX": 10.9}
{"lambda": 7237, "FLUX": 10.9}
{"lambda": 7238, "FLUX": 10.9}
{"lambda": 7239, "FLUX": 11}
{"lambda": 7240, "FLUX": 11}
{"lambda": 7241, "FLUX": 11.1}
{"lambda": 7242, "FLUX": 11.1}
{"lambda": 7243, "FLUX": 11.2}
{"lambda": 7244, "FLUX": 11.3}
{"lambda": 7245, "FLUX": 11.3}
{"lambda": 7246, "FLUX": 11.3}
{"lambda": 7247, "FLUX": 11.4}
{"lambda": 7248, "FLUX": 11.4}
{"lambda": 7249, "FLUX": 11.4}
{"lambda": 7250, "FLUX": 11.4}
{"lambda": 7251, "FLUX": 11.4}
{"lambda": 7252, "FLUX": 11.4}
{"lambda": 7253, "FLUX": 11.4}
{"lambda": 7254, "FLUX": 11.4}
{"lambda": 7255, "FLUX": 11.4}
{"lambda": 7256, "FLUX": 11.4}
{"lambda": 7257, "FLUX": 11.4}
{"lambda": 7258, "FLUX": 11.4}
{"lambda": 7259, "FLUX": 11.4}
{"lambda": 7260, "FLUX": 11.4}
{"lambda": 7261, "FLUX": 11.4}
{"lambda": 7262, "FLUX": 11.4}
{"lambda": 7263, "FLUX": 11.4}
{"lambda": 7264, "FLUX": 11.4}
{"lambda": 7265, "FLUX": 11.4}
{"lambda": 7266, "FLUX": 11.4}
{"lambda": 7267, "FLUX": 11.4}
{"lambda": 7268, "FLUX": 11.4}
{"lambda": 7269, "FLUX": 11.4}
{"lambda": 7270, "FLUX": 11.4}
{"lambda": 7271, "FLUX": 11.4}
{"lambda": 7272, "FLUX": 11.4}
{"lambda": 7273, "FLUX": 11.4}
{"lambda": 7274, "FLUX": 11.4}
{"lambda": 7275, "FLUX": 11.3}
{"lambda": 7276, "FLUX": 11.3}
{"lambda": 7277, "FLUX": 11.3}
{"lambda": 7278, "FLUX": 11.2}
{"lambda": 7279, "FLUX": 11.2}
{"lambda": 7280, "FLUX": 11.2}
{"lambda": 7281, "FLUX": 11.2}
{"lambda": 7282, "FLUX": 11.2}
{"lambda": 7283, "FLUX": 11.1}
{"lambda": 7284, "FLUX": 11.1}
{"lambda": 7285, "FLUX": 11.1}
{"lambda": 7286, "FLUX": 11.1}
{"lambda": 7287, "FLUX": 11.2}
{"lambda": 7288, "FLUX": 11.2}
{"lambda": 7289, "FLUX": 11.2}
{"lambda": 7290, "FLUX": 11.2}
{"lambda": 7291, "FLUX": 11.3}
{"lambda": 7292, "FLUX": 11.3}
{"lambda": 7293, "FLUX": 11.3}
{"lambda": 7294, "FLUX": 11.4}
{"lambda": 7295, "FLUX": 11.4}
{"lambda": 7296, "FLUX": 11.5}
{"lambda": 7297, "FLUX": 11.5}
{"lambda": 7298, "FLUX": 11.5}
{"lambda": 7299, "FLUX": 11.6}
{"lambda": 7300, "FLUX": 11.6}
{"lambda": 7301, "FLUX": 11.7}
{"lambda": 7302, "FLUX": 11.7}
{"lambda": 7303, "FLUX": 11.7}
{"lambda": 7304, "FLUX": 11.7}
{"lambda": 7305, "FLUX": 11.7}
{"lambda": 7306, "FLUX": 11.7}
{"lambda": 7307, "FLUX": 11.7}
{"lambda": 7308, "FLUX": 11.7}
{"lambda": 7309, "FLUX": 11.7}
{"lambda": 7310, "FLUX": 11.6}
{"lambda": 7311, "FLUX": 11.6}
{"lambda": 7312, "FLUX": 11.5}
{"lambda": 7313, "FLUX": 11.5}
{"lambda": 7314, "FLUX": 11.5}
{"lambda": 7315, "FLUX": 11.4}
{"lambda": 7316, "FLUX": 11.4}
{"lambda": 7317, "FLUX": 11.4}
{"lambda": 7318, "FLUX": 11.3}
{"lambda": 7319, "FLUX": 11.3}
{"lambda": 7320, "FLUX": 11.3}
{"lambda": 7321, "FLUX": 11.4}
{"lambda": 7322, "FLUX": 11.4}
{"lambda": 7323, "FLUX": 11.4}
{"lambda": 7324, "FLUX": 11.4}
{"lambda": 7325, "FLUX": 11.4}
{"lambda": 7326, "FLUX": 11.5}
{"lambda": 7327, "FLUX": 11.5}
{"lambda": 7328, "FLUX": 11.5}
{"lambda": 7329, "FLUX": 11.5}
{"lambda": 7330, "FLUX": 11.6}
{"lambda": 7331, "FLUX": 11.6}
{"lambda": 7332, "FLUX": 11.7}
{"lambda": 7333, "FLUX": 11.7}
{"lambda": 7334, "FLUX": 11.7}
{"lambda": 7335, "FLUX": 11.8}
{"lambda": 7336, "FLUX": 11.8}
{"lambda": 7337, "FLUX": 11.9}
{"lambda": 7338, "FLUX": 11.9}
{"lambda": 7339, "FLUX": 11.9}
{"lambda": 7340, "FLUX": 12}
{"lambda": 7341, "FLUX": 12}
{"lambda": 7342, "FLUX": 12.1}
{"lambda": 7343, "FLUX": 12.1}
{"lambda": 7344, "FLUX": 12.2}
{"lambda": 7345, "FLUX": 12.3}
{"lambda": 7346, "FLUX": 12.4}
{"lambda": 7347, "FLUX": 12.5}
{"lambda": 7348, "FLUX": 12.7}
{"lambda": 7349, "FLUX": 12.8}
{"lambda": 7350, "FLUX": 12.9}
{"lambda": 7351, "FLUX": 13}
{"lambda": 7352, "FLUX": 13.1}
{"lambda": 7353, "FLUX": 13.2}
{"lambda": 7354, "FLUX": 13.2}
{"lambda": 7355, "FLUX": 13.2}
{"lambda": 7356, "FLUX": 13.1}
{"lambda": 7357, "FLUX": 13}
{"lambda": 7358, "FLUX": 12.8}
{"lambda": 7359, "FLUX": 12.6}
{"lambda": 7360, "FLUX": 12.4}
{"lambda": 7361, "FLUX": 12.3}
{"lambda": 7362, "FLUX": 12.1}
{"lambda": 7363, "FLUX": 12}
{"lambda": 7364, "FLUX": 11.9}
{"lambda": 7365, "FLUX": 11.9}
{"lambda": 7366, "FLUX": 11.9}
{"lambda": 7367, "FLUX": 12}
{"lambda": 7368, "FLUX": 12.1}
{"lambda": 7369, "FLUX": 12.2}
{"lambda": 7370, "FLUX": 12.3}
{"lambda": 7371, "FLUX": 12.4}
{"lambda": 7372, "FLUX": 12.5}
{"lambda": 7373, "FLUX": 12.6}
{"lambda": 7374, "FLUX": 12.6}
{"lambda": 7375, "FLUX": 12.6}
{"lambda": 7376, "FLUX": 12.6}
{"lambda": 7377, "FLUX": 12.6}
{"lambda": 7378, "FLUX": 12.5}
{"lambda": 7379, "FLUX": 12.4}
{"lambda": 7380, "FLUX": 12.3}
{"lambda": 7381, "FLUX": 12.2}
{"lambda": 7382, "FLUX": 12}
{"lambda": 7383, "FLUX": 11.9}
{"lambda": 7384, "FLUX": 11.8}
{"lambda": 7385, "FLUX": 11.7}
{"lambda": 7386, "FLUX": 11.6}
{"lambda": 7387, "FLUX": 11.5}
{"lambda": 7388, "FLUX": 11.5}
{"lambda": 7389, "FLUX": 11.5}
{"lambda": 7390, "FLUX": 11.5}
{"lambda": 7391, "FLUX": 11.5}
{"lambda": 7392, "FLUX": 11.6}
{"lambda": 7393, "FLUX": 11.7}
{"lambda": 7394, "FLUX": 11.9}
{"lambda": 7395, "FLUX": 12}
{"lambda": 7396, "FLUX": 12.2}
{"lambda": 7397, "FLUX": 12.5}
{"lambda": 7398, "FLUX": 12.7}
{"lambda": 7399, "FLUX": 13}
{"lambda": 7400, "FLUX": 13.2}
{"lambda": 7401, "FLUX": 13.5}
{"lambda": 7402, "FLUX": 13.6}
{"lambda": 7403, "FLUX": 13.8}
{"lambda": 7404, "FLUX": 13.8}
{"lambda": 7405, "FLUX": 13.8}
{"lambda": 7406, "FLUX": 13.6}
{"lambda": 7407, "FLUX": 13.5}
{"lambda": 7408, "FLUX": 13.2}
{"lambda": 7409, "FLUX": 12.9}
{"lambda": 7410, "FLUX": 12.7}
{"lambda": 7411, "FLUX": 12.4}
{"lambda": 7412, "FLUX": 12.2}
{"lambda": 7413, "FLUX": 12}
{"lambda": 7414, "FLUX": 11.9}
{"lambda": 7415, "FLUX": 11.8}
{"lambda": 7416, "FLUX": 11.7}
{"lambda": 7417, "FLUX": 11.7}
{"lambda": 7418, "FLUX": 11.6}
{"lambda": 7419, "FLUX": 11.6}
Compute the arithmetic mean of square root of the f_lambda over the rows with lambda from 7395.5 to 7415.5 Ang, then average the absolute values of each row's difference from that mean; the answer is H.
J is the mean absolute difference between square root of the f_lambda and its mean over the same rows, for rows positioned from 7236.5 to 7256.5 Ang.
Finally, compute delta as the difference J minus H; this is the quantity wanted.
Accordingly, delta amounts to -0.06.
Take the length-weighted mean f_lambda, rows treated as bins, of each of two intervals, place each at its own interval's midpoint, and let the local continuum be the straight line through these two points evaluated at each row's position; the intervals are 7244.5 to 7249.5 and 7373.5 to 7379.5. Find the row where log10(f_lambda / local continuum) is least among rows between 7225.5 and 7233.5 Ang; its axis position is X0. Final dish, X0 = 7233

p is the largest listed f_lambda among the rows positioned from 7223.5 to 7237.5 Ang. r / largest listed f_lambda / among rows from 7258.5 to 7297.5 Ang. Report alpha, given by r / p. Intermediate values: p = 11.3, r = 11.5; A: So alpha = 1.02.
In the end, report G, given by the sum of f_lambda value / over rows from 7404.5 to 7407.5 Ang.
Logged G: 40.9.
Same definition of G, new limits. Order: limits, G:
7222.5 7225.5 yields 33.7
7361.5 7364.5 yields 36.0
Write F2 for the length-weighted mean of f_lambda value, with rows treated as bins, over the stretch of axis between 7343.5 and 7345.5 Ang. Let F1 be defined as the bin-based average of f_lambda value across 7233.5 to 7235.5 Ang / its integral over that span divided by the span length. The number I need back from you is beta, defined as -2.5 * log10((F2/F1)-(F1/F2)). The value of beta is 1.6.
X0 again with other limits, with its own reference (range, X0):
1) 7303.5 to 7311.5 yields 7311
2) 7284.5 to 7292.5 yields 7286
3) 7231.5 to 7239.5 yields 7238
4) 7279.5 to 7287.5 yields 7286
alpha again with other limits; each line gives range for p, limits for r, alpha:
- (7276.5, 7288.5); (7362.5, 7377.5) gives 1.12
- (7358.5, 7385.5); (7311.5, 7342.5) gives 0.96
